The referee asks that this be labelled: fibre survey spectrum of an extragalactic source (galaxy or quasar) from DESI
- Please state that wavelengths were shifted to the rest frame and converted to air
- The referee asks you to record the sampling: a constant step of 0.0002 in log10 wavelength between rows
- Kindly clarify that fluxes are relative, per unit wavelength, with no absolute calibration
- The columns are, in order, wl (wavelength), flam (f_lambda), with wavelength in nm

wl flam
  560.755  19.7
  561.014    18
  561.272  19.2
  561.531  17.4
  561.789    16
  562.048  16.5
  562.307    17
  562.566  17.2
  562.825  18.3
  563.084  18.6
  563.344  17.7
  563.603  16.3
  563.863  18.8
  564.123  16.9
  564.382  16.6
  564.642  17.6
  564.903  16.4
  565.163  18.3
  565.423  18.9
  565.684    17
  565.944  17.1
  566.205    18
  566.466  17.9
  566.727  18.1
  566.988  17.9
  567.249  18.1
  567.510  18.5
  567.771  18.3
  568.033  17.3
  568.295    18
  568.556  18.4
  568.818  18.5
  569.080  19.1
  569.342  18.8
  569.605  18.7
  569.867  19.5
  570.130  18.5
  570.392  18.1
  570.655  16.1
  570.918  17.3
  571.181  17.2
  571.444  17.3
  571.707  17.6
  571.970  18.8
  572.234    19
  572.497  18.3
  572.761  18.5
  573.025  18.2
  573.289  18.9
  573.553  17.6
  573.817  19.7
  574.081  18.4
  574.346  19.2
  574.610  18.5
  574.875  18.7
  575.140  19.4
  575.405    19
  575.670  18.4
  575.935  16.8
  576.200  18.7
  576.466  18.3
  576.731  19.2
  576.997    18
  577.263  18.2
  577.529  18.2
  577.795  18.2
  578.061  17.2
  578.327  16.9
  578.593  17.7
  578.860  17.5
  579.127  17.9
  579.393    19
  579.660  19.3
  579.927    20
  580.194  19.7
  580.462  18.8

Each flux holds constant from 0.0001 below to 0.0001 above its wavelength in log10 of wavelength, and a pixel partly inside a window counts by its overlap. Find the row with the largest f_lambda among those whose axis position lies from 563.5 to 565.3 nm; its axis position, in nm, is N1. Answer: 563.863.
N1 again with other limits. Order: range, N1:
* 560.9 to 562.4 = 561.272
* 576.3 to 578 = 576.731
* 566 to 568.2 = 567.510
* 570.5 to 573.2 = 572.234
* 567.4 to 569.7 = 569.080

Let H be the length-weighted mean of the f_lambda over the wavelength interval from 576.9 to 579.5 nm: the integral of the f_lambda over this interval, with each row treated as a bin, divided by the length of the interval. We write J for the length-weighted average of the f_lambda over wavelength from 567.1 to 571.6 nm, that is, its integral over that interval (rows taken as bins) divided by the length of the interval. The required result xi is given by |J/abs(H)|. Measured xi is 1.01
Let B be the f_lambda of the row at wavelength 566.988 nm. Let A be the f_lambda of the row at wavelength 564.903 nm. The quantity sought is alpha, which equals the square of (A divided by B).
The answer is 0.84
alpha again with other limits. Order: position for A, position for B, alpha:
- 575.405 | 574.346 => 0.98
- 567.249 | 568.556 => 0.97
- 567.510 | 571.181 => 1.16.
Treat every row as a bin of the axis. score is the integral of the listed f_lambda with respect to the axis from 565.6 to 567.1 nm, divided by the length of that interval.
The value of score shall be 17.7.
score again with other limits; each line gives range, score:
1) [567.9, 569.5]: 18.3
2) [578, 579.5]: 17.7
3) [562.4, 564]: 17.8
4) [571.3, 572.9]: 18.2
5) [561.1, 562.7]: 17.2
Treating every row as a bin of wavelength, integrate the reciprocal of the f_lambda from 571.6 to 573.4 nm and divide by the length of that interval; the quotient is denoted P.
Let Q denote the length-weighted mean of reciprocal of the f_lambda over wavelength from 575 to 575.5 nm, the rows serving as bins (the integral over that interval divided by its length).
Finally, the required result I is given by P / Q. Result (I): 1.04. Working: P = 0.0541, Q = 0.052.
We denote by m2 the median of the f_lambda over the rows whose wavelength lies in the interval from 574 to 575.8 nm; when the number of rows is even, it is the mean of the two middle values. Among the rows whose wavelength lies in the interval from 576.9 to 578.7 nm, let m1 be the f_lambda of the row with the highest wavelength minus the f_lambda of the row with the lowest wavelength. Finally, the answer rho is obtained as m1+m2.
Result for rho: 18.4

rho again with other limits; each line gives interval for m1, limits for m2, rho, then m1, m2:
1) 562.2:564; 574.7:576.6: 20.5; 1.80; 18.7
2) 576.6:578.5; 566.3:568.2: 15.8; -2.30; 18.1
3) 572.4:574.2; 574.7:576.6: 18.8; 0.10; 18.7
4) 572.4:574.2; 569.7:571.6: 17.4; 0.10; 17.3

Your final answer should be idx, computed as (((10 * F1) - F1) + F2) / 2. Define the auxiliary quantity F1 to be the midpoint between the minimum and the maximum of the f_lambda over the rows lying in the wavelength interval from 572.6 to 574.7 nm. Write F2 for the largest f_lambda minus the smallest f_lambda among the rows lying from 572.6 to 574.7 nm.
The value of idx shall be 85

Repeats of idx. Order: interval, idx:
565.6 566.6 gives 79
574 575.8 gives 86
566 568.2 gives 81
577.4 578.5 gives 80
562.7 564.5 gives 80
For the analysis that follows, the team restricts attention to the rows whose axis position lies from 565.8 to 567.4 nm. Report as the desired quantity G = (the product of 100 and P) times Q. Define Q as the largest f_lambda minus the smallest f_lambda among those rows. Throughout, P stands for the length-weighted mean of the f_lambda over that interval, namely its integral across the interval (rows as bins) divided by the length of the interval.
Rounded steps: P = 17.9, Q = 1.0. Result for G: 1786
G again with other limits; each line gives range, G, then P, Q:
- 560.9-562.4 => 5553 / 17.4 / 3.2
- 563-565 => 4335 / 17.3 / 2.5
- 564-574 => 6492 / 18.0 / 3.6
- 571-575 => 4595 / 18.4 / 2.5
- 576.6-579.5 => 4138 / 18.0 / 2.3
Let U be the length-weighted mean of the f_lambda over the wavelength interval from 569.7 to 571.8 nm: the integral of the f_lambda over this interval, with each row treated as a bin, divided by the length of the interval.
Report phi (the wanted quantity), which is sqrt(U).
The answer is 4.21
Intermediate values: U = 17.7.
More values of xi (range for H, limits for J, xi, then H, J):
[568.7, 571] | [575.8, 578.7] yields 0.98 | 18.3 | 18.0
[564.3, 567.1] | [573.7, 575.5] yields 1.08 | 17.6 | 19.0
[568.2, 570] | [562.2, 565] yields 0.93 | 18.7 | 17.4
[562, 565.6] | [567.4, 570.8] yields 1.04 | 17.5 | 18.3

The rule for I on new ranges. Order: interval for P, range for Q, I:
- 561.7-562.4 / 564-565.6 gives 1.05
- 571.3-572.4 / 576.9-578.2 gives 0.99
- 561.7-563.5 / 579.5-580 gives 1.13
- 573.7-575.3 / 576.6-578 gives 0.96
